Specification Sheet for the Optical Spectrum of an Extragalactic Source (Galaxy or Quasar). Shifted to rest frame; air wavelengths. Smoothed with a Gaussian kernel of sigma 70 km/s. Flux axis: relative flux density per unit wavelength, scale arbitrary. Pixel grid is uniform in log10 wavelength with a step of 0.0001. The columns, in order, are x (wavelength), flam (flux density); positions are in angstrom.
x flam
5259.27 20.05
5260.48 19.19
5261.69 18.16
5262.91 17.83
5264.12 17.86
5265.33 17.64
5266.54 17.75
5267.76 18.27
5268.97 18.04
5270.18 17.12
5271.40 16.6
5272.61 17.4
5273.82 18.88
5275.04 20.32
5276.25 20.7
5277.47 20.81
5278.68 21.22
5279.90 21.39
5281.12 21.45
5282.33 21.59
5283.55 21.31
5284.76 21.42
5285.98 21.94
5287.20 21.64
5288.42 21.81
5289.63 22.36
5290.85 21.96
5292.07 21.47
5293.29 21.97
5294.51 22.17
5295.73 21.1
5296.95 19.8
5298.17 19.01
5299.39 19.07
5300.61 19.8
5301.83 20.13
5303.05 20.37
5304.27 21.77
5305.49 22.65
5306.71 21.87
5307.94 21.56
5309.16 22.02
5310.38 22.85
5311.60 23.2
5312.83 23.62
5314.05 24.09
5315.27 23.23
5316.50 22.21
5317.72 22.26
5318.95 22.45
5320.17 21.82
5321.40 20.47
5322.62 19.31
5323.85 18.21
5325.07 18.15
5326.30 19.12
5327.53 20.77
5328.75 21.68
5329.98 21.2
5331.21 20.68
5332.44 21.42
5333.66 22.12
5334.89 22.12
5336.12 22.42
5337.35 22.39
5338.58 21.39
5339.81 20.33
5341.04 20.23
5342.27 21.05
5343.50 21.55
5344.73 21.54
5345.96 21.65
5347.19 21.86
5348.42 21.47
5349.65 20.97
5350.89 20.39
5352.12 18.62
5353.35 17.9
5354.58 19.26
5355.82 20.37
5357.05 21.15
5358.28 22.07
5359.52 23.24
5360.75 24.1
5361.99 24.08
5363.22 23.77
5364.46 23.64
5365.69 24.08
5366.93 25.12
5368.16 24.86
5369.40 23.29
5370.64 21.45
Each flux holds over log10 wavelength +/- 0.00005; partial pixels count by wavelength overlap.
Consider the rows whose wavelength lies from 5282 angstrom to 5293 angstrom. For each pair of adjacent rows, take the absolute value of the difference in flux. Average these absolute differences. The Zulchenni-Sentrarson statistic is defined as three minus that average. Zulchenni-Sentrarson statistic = 2.65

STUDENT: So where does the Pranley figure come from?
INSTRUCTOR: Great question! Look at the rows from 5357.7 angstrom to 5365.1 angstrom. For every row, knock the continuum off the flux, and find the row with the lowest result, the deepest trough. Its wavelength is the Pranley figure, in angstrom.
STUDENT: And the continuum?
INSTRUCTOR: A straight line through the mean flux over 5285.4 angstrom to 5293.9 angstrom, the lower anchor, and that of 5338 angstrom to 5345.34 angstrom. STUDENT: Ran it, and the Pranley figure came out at 5358.28 angstrom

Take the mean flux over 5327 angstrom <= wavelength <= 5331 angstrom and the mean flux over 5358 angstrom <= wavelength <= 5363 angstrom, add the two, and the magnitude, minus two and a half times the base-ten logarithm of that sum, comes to -4.12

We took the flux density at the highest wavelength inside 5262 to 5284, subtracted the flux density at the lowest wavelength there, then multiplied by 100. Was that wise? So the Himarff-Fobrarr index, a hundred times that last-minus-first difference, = 348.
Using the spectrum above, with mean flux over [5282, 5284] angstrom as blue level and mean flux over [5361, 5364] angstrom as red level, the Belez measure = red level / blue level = 1.12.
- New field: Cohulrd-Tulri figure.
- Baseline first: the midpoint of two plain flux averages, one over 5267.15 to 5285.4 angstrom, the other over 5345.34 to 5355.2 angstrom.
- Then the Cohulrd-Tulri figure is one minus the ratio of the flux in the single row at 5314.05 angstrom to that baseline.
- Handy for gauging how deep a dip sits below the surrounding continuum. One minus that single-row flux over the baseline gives -0.20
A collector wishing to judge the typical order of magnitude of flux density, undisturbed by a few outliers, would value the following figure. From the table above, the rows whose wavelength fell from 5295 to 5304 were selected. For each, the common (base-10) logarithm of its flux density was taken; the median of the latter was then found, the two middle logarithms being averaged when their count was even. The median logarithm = 1.30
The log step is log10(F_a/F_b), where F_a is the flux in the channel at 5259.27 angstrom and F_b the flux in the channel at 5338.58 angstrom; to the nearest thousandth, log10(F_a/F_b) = -0.028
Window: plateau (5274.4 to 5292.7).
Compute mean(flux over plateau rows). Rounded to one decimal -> 21.4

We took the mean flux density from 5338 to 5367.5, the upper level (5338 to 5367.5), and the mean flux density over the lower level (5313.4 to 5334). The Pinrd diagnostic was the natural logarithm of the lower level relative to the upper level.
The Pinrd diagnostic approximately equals -0.025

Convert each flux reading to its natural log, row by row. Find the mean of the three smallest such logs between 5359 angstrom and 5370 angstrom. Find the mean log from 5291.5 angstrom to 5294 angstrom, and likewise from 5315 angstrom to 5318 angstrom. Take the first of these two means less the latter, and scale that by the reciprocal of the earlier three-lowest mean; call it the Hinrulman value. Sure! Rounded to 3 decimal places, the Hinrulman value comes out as -0.012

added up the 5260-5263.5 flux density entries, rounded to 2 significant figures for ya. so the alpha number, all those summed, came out 55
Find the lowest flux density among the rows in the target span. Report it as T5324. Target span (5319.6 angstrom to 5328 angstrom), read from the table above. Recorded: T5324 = 18.15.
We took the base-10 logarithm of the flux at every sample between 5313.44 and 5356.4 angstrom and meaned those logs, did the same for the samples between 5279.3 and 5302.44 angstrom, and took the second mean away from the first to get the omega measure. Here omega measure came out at -0.003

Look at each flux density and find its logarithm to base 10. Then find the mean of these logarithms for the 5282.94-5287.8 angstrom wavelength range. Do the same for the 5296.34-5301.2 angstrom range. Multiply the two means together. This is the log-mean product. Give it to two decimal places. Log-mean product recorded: 1.72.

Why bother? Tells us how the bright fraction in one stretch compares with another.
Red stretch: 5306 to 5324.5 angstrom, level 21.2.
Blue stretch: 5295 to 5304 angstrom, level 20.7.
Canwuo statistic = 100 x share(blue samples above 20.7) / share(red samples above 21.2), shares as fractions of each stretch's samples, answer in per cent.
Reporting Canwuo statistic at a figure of 18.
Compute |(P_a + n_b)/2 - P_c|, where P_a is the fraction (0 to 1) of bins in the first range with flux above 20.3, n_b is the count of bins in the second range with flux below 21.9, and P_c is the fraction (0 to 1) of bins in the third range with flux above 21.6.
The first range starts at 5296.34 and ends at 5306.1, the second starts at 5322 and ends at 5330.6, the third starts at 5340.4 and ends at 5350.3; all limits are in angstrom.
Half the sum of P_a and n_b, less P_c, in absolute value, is 3.4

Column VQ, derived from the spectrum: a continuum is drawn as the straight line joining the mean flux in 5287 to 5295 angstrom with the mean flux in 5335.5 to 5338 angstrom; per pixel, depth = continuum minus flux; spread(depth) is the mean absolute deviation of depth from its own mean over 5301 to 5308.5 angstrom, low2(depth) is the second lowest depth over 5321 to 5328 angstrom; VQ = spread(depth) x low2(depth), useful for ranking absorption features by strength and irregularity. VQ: 1.3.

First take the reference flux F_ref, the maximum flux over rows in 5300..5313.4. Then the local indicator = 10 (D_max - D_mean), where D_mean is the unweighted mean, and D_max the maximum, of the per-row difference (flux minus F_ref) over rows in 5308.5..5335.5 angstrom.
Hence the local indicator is 25.9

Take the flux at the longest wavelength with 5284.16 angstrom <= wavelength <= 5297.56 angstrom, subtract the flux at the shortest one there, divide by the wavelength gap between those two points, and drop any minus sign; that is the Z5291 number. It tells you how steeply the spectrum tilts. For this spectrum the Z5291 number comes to 0.13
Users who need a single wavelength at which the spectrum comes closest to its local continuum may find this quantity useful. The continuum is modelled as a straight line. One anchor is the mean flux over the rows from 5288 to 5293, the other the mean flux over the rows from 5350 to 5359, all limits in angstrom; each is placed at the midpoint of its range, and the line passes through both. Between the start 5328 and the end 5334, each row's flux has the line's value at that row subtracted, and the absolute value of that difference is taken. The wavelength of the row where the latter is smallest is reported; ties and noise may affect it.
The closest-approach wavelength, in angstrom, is 5331.21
